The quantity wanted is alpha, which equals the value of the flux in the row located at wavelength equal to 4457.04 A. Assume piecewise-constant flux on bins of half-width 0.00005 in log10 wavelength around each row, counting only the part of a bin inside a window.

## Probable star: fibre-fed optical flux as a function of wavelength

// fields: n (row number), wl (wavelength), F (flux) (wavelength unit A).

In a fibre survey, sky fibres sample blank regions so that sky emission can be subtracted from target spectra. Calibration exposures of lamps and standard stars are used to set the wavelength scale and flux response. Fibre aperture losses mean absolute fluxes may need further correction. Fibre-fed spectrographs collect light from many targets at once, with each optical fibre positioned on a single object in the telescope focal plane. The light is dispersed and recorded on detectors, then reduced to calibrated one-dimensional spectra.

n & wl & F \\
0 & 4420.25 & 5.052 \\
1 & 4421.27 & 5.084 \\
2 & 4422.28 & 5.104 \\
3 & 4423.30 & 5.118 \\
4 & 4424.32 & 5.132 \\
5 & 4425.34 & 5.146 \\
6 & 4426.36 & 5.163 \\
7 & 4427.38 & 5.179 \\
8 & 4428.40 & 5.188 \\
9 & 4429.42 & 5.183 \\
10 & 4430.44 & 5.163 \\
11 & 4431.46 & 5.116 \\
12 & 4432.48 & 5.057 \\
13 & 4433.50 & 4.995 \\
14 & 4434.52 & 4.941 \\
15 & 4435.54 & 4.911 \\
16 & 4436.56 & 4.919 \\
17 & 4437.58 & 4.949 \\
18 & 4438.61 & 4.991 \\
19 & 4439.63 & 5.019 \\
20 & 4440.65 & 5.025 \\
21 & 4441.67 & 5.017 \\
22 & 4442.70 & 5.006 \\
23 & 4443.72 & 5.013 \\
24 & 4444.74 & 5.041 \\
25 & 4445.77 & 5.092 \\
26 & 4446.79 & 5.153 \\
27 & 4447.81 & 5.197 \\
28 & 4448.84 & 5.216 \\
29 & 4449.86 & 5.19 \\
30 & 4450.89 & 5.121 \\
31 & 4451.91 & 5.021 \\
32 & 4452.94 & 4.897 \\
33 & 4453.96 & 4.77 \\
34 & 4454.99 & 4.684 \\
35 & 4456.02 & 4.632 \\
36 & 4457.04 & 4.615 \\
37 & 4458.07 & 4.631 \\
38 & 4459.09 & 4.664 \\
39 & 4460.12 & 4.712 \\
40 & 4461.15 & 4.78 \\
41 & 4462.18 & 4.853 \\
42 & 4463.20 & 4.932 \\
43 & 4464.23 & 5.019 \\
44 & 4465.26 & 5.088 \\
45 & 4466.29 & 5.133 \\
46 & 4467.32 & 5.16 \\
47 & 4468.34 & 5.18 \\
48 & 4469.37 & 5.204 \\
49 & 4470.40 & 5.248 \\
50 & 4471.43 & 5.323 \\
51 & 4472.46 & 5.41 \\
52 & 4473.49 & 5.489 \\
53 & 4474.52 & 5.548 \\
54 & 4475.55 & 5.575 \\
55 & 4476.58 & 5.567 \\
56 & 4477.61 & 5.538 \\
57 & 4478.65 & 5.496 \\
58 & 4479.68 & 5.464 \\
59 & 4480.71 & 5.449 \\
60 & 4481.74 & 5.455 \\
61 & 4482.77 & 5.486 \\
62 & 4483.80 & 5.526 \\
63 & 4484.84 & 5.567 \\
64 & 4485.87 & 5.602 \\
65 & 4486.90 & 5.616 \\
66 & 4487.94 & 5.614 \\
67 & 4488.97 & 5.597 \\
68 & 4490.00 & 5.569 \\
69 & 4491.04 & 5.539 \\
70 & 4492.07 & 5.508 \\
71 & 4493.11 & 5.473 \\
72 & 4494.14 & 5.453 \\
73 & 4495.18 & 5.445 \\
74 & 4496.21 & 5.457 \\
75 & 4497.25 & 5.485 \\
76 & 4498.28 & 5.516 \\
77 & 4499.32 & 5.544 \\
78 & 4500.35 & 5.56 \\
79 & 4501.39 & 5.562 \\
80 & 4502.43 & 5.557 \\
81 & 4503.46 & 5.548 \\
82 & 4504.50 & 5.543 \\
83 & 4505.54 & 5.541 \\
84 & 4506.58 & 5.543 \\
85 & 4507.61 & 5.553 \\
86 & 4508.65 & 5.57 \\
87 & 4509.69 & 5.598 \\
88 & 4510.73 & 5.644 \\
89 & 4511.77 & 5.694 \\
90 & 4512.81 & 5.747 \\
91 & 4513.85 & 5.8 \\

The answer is 4.615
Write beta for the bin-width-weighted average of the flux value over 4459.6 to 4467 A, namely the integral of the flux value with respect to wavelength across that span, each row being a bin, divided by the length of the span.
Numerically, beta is 4.9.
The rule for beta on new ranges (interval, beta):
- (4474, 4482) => 5.5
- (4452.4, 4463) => 4.7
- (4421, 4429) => 5.1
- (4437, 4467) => 4.9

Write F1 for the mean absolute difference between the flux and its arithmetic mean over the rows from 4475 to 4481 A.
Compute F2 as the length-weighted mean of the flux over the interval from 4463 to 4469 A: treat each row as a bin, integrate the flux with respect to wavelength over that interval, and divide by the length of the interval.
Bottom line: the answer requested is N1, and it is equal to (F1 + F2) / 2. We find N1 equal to 2.57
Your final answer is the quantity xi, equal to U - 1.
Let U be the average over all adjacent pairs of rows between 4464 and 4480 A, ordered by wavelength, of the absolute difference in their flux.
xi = -0.956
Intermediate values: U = 0.044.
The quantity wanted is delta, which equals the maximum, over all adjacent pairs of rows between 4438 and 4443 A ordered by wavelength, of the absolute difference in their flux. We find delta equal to 0.028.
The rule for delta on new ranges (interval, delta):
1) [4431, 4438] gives 0.062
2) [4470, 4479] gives 0.087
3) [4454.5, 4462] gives 0.068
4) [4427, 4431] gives 0.020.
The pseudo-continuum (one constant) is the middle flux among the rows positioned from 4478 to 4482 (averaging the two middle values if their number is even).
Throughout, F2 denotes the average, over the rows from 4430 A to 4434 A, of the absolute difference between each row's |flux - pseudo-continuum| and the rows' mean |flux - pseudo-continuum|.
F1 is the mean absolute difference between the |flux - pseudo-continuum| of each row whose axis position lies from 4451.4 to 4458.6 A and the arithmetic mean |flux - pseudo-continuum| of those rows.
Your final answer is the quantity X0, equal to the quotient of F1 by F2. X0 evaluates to 2.2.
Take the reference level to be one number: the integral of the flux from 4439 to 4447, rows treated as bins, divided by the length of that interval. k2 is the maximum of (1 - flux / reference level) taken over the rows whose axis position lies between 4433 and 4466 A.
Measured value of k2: 0.08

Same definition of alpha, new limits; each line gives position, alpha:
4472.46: 5.41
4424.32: 5.132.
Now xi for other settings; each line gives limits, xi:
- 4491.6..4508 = -0.986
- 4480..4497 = -0.977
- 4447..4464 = -0.938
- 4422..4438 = -0.973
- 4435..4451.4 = -0.971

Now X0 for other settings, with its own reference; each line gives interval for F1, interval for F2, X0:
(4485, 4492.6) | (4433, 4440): 1.0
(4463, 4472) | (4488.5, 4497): 2.1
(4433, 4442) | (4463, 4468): 0.5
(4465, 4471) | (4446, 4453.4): 0.5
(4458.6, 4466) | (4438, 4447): 3.4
